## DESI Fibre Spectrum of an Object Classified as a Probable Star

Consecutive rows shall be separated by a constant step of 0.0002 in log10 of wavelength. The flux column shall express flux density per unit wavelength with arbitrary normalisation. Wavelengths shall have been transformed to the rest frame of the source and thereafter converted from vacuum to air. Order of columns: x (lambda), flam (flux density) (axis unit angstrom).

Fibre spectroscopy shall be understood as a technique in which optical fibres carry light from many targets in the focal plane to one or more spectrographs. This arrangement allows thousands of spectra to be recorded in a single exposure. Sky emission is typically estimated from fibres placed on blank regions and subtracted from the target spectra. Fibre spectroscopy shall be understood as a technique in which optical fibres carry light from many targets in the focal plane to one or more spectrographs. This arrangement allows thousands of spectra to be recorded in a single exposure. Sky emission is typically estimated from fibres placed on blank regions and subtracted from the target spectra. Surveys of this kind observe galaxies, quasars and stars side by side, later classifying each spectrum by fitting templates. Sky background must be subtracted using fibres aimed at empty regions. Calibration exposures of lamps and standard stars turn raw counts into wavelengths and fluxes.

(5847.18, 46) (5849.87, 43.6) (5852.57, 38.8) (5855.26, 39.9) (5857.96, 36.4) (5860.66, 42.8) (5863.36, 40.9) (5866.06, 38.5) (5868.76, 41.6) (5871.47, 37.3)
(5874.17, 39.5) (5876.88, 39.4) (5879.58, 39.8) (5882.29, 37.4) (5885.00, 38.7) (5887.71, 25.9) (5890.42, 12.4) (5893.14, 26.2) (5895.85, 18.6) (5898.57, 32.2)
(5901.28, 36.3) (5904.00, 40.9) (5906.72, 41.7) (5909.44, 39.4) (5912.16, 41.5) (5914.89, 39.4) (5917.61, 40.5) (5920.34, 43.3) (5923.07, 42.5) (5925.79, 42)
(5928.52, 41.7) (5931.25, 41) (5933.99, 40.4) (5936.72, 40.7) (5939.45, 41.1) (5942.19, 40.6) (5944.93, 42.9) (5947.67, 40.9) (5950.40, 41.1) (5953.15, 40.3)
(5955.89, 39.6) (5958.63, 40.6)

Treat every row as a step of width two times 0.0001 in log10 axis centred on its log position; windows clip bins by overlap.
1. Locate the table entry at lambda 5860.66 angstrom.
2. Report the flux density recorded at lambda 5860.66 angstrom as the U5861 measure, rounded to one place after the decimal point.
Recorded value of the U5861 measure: 42.8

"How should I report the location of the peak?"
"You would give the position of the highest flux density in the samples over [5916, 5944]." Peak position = 5920.34 angstrom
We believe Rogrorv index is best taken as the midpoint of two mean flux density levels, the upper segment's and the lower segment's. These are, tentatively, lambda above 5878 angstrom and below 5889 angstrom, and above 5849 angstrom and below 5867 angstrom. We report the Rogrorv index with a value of 38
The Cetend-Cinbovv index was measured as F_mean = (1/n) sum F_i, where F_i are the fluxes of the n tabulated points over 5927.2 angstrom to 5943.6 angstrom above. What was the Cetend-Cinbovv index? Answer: 40.9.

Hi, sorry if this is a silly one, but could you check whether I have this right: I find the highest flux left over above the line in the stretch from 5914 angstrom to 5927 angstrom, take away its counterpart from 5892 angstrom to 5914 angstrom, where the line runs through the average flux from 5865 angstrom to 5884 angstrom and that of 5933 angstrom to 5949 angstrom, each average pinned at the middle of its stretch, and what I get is 1.2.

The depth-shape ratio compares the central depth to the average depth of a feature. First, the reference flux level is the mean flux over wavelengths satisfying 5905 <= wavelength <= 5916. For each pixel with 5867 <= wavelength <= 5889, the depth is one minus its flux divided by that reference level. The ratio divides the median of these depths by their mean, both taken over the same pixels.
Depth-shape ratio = 0.5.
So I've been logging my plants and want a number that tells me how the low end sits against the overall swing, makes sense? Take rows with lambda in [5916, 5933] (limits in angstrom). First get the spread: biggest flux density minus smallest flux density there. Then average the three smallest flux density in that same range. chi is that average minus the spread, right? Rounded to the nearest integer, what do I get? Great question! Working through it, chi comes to 38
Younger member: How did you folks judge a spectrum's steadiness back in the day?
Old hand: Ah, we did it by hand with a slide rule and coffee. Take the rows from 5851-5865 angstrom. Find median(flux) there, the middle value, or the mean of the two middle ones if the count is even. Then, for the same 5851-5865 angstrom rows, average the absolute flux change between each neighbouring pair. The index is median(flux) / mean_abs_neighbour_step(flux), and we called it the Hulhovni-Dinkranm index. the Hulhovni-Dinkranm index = 12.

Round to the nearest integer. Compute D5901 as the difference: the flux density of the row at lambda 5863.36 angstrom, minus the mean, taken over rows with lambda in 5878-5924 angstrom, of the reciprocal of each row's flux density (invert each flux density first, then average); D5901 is 41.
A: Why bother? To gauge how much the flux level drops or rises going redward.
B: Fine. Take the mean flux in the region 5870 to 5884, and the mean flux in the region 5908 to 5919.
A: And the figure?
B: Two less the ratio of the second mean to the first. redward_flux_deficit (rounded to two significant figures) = 0.96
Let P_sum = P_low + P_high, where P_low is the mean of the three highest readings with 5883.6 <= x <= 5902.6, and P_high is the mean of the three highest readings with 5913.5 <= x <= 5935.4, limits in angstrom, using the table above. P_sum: 78.3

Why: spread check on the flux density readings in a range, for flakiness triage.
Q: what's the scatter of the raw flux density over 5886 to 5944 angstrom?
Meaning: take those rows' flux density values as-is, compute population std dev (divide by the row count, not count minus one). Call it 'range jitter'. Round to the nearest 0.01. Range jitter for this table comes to 8.37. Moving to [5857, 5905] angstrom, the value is 8.24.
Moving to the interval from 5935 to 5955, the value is 0.79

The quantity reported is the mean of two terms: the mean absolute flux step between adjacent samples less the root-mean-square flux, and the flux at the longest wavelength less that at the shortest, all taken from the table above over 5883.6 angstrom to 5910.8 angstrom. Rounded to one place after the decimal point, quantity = -11.9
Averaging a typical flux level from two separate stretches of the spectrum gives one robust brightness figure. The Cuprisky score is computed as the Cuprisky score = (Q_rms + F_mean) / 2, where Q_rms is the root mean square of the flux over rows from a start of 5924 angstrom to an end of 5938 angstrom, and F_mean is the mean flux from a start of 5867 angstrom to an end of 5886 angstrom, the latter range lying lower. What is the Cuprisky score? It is 40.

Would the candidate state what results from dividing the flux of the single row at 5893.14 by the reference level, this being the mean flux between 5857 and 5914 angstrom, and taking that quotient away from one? 0.26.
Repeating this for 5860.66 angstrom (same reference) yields -0.20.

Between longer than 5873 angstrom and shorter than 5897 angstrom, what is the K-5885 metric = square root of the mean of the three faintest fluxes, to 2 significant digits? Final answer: 4.4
